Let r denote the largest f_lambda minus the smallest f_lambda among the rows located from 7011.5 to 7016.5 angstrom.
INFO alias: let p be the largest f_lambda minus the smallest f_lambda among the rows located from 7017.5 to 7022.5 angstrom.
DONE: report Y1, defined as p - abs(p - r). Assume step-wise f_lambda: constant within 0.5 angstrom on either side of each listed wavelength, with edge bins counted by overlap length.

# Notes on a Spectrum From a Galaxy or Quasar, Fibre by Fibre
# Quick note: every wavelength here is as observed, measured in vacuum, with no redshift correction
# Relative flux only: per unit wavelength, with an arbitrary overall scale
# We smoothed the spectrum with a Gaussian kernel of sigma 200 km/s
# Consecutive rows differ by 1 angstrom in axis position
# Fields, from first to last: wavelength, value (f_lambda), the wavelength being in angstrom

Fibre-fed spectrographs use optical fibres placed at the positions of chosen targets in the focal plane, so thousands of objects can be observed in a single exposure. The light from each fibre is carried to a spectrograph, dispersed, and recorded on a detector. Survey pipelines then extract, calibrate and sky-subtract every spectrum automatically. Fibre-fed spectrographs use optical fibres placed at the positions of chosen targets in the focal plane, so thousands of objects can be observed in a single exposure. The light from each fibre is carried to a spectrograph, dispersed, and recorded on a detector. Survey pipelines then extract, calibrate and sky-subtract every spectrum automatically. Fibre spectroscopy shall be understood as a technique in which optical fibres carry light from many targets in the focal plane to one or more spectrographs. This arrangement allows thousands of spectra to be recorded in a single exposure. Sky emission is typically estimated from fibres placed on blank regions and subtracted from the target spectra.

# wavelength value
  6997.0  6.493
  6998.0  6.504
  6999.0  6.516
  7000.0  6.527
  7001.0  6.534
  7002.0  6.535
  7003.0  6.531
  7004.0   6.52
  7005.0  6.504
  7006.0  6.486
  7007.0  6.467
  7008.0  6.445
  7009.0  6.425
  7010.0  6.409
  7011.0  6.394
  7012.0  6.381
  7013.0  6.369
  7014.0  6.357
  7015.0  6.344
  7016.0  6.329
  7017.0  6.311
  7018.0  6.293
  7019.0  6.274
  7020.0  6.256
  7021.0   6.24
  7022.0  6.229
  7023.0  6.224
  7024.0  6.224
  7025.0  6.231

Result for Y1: 0.05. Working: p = 0.064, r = 0.052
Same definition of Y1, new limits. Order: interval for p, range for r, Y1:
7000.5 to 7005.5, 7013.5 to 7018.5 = 0.00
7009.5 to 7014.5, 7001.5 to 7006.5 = 0.05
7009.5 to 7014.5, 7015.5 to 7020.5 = 0.03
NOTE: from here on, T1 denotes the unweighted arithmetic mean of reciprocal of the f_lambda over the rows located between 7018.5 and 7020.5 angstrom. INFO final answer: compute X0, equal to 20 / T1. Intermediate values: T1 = 0.160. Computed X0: 125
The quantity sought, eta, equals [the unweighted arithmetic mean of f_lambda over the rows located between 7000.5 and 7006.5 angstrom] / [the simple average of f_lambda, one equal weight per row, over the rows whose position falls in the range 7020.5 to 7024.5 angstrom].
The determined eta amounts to 1.046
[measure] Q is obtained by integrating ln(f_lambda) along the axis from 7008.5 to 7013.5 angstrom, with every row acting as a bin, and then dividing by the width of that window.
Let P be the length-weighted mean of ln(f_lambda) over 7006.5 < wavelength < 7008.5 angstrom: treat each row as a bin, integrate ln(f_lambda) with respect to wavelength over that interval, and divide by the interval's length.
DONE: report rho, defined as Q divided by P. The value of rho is 0.99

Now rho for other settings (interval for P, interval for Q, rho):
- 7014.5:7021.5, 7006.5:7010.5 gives 1.01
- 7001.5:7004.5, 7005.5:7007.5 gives 1.00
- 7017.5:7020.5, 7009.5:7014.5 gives 1.01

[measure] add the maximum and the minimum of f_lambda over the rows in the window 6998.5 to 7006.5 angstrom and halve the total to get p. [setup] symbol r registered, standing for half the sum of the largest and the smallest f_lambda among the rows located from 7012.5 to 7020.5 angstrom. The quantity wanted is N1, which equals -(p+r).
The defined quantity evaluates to -12.8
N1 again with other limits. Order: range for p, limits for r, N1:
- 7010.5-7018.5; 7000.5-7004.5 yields -12.9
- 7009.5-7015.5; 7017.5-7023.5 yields -12.6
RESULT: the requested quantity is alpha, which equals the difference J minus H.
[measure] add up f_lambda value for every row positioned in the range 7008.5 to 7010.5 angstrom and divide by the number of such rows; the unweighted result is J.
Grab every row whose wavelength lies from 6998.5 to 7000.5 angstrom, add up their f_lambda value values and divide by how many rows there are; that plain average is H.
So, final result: -0.10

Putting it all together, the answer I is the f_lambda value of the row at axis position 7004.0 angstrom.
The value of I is 6.52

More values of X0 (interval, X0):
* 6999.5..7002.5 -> 131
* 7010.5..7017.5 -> 127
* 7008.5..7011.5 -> 128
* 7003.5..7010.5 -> 129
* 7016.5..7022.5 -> 125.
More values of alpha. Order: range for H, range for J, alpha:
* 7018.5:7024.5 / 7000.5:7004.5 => 0.29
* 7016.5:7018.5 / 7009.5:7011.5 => 0.10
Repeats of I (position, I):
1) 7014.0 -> 6.357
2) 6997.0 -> 6.493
